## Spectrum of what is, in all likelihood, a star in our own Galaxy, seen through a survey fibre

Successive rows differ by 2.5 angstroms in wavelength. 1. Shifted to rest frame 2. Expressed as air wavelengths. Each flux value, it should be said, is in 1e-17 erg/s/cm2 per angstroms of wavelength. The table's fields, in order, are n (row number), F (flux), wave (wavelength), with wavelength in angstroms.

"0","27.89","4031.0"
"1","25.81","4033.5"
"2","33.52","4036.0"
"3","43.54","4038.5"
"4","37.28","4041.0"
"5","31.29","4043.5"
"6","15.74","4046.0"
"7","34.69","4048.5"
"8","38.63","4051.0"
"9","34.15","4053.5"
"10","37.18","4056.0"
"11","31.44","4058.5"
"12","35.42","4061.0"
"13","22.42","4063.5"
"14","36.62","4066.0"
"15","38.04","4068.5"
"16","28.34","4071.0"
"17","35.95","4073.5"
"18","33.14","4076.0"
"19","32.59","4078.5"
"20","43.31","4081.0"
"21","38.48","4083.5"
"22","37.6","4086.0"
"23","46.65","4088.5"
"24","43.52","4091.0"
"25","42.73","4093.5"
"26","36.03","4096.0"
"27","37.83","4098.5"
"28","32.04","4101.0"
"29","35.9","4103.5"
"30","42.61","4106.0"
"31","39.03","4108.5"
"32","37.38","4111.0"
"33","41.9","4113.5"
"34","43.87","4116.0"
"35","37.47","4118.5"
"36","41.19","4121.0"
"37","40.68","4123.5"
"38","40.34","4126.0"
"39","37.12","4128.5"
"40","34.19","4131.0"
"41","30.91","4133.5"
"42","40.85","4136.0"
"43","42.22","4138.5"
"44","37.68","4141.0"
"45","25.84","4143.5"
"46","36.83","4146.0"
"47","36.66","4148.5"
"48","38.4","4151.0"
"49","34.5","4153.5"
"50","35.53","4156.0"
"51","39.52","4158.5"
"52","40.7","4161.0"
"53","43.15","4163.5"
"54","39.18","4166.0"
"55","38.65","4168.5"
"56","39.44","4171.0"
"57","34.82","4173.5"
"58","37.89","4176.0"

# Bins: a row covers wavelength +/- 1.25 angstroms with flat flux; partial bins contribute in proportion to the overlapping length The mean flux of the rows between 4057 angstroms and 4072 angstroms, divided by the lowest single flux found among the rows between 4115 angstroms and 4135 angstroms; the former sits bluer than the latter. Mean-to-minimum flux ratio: 1.0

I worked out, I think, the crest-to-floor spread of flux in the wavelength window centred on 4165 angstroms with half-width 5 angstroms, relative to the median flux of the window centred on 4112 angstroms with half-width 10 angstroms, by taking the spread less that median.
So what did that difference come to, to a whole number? -36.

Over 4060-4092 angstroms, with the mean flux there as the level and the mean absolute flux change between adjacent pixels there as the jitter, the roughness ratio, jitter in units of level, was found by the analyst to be 0.18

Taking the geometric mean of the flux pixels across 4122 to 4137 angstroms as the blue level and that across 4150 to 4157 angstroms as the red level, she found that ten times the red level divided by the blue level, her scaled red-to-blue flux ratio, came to 9.72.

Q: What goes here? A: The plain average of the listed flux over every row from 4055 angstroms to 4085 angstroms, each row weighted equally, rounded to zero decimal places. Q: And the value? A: 34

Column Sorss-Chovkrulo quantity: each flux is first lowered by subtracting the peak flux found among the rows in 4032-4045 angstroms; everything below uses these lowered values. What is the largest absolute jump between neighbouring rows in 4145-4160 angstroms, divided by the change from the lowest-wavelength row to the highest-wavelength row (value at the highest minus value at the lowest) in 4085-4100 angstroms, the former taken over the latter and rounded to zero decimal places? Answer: 17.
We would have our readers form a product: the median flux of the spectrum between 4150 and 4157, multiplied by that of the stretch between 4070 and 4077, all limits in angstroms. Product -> 1177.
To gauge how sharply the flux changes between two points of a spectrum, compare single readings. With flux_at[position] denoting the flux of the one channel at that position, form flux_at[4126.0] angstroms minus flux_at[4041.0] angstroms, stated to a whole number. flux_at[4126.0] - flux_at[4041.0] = 3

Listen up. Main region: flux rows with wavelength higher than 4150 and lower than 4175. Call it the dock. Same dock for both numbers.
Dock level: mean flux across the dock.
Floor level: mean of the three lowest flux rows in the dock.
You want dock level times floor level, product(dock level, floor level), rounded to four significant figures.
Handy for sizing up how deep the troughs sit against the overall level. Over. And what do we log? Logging 1342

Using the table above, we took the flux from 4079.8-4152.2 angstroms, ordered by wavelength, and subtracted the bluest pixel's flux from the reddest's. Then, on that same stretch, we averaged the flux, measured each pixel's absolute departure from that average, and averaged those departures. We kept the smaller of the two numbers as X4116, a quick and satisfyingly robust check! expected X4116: -5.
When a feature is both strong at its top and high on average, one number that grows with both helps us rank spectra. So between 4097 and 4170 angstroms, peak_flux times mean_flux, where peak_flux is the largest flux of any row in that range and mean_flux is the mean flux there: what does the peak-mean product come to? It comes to 1667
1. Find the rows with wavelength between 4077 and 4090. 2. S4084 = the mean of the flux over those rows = 39.7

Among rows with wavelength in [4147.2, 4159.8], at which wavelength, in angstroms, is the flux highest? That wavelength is 4158.5 angstroms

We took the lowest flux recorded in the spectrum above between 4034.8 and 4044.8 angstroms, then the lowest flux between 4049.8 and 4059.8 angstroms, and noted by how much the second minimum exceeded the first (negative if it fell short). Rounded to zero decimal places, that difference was 0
